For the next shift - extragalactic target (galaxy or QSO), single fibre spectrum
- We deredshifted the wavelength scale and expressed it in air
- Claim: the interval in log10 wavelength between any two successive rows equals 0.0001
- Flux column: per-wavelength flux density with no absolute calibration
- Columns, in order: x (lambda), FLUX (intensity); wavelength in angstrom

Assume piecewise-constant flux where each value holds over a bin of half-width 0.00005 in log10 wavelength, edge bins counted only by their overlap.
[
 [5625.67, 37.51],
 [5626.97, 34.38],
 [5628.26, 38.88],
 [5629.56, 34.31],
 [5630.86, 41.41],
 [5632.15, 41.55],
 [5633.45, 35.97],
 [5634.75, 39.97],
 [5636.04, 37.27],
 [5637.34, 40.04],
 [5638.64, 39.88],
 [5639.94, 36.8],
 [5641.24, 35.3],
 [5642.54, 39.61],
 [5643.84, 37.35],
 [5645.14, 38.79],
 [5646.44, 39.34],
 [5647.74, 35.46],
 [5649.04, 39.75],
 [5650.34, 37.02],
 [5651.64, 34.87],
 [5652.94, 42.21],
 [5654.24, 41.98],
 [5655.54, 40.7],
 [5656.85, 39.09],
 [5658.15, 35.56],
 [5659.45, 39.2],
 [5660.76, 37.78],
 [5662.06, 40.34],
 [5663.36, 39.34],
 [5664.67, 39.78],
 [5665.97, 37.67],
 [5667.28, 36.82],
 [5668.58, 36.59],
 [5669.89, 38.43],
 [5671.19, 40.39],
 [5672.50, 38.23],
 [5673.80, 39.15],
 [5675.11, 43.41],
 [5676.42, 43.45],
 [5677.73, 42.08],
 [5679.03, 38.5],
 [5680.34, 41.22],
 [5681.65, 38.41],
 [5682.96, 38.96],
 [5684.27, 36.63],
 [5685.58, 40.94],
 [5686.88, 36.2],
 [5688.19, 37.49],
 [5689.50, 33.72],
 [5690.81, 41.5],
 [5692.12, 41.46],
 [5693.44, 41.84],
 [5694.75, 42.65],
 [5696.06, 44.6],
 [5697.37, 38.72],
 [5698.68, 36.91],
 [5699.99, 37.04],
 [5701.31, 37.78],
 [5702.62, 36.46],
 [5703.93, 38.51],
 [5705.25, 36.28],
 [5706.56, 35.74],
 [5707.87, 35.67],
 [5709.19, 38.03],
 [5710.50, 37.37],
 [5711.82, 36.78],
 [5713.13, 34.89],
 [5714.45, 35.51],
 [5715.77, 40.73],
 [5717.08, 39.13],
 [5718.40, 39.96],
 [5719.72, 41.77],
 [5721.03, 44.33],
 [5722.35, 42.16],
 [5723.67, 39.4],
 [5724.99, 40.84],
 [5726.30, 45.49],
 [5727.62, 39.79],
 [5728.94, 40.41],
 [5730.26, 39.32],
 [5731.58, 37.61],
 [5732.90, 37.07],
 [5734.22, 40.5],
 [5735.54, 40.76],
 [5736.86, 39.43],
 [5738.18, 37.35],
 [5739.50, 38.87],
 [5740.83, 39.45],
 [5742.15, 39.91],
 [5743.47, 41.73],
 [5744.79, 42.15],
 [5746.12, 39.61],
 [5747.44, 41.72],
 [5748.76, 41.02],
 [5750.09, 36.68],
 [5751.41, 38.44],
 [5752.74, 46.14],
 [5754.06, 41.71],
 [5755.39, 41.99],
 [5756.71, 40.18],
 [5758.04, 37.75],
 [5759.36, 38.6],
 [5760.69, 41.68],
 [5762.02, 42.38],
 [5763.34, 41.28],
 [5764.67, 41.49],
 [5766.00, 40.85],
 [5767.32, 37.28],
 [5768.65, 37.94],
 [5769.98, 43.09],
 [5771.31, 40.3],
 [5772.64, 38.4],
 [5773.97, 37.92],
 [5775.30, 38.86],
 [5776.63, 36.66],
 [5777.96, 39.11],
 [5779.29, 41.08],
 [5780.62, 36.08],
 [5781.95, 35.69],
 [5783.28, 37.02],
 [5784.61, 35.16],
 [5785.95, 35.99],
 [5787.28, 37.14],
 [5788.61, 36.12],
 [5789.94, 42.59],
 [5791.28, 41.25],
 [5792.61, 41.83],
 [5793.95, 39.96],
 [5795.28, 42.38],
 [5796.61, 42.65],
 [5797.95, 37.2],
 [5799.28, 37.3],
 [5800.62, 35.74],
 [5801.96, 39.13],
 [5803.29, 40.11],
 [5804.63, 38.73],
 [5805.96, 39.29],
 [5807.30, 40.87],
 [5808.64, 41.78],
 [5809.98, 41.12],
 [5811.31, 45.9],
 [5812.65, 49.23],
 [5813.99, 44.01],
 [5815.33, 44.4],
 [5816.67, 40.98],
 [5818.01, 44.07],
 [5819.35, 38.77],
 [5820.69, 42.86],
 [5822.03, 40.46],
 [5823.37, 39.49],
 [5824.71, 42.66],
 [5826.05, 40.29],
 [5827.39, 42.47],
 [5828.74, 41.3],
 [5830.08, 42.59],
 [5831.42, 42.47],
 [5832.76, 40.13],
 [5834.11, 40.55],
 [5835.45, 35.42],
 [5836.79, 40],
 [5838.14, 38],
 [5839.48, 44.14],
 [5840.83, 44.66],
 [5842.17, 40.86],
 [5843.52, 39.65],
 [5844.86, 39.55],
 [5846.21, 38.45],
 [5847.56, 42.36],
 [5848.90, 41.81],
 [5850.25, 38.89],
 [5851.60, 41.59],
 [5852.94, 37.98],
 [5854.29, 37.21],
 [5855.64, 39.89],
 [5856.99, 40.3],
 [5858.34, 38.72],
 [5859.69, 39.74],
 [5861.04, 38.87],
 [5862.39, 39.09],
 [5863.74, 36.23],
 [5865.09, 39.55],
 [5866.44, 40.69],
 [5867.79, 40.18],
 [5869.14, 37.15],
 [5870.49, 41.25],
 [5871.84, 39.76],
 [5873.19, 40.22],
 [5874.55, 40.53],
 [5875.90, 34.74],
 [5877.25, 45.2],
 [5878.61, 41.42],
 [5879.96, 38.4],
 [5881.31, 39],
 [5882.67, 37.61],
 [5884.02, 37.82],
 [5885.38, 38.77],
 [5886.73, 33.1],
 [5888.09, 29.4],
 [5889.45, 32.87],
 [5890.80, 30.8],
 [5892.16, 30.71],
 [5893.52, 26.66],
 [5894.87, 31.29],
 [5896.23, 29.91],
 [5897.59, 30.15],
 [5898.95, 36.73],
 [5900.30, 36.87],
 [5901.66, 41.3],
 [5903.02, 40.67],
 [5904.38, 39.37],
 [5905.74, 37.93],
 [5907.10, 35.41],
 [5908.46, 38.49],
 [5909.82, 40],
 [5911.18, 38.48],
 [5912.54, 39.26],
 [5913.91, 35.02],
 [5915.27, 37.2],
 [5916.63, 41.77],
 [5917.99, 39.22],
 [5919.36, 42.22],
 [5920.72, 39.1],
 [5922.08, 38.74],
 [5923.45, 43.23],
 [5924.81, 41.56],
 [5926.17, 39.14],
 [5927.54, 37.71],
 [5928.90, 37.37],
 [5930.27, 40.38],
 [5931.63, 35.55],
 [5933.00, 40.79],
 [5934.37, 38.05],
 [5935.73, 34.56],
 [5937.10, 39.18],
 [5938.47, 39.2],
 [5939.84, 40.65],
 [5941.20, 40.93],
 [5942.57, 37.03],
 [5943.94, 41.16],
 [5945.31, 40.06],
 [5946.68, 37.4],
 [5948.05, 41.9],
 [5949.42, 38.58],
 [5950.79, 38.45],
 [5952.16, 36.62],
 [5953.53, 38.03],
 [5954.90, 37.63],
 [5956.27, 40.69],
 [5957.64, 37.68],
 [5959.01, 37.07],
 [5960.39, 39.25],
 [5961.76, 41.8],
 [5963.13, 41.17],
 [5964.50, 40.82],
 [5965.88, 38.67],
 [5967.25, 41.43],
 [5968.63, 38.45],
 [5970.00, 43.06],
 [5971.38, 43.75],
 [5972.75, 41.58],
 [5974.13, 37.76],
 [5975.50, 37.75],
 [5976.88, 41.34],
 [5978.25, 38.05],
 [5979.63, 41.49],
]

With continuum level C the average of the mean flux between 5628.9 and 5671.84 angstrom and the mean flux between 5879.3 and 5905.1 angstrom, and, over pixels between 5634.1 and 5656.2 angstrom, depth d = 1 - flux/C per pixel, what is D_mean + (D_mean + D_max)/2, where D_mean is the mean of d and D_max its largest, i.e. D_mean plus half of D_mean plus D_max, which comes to -0.055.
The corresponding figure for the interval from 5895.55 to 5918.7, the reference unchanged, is 0.057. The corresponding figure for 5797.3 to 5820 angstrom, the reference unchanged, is -0.169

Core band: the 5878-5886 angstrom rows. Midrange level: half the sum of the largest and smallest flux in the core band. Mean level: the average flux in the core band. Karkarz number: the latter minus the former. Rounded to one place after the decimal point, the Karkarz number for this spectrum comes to -0.7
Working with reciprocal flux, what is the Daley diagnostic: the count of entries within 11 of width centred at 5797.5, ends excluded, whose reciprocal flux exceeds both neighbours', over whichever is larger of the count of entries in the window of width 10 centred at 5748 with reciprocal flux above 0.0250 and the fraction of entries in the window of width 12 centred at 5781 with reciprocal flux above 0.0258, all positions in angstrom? 1.0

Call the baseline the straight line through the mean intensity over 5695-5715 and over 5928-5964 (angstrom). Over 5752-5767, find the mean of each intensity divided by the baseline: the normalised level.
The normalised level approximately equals 1.09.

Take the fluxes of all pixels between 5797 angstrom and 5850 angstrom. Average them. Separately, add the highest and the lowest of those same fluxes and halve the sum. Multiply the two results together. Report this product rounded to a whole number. 1735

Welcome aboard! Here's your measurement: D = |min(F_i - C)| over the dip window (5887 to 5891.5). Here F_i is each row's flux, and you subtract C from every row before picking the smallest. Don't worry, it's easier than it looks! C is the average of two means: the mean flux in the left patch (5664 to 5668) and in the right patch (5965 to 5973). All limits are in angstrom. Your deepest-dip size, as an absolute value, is 10.2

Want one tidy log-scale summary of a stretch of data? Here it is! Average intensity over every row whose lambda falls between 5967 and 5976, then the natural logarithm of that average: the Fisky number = 3.70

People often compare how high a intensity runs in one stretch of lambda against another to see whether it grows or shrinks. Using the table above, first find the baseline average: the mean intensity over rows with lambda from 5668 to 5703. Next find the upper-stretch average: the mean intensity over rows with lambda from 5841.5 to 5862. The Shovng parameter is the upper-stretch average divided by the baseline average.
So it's 1.01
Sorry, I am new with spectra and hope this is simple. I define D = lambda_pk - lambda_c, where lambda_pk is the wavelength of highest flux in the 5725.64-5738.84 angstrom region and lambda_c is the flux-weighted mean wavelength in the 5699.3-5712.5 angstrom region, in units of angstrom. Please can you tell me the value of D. 20.4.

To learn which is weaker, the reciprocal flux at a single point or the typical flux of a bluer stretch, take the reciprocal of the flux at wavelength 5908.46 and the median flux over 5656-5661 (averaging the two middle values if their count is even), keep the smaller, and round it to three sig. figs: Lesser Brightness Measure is 0.0260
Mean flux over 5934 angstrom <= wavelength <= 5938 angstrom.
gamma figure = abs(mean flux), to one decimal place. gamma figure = 37.3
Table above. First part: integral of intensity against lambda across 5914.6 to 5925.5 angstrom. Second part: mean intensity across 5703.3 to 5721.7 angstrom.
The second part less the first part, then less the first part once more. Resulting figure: -843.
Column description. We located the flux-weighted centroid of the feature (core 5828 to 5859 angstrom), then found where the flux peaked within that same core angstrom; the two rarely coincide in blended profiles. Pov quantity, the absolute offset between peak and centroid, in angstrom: 2.6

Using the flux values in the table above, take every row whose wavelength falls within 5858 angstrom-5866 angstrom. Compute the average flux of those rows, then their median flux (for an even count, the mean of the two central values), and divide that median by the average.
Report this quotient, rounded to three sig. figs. 1.01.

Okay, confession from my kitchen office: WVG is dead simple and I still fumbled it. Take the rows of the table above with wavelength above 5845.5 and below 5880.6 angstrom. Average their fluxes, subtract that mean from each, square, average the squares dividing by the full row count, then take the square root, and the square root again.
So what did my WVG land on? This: 1.44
